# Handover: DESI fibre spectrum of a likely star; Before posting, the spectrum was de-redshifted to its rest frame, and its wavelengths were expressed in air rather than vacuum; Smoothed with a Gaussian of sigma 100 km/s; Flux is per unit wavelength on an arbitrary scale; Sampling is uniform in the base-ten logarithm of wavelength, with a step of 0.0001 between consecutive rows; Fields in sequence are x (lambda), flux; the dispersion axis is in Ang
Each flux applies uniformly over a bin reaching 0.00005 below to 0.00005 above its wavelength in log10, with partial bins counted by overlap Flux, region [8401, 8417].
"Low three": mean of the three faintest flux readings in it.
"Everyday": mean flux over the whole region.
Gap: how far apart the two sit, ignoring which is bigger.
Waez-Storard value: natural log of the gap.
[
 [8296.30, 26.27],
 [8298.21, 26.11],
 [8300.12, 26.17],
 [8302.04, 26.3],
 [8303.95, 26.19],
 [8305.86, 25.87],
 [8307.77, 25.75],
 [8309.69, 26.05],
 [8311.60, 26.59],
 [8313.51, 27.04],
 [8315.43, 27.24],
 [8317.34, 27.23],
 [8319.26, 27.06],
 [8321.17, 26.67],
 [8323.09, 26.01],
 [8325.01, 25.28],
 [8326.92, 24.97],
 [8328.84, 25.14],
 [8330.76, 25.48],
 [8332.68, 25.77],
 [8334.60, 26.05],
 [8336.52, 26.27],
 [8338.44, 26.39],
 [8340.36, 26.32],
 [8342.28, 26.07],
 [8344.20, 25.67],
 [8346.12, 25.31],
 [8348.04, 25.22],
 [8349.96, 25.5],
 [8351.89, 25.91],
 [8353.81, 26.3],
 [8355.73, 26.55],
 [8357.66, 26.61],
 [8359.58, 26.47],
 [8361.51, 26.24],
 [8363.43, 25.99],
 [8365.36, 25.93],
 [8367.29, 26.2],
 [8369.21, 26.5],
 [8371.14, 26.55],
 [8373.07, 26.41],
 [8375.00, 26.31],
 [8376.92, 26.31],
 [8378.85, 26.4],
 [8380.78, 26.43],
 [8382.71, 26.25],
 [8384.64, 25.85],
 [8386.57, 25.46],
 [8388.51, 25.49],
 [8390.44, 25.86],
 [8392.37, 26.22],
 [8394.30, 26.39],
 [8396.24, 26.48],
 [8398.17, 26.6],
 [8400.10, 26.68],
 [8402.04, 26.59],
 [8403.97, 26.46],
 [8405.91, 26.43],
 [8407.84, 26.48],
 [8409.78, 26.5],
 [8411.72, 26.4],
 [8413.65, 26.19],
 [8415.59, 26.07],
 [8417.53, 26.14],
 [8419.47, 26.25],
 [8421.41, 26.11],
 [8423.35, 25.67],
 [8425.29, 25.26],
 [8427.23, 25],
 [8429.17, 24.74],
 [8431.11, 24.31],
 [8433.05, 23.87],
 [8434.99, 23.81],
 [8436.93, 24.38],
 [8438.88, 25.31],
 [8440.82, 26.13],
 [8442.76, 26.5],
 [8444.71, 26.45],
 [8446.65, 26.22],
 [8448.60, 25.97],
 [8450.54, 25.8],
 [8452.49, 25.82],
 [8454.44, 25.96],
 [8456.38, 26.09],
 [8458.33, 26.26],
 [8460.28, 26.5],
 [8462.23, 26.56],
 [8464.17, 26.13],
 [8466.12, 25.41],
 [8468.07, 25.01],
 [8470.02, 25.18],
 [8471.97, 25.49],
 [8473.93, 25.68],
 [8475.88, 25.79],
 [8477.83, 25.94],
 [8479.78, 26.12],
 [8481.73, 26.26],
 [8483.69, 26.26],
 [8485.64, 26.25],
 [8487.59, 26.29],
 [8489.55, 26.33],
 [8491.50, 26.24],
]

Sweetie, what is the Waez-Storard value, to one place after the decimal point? -1.8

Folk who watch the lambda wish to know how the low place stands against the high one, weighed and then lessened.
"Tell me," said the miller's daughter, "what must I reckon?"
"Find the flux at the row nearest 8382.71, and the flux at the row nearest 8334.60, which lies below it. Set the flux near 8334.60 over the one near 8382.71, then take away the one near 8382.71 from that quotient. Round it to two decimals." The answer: -25.26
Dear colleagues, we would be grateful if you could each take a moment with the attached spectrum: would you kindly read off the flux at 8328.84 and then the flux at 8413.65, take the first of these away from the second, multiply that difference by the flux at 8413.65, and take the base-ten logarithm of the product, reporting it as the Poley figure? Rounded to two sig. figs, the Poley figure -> 1.4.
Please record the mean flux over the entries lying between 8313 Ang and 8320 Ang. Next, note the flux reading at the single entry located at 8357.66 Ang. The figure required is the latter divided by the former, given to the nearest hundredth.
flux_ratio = 0.98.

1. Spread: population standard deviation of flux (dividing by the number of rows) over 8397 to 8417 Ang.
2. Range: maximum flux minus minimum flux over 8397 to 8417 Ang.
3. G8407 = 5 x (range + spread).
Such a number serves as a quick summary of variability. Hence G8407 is 4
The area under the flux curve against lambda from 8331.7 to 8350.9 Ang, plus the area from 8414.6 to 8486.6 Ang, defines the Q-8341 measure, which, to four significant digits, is 2347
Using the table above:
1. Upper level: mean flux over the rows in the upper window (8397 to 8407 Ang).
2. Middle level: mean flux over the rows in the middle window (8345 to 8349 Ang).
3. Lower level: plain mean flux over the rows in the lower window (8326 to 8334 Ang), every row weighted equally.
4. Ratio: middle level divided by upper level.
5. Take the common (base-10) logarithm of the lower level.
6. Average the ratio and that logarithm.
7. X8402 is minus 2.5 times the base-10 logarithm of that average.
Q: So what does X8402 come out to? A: -0.178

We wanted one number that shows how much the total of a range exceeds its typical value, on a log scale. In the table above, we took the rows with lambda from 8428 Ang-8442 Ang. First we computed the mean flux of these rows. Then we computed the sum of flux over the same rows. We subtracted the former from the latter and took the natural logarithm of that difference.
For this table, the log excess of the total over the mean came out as 5.00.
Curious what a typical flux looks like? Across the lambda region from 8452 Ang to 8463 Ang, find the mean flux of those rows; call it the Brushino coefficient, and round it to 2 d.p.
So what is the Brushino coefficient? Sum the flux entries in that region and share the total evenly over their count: 26.20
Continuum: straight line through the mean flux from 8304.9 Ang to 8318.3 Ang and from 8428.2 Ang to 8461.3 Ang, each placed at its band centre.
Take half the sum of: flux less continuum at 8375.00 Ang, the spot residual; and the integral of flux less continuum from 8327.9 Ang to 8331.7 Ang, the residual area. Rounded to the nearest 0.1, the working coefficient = -2.0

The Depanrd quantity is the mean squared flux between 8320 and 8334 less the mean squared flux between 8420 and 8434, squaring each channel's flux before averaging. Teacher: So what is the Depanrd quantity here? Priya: 31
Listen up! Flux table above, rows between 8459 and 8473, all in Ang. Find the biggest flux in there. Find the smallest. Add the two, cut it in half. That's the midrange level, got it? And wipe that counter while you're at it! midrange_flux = 25.8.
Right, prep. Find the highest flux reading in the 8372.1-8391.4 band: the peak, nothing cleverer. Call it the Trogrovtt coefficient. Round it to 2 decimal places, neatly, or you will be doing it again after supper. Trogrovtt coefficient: 26.43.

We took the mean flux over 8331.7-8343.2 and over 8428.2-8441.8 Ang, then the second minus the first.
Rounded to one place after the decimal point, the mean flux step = -1.5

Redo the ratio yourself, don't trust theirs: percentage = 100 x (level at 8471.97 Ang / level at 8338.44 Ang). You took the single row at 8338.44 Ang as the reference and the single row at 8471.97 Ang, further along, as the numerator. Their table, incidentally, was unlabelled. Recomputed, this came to 97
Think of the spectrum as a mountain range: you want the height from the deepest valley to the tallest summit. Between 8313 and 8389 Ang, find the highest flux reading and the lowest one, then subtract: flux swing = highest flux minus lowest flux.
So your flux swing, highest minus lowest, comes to 2.3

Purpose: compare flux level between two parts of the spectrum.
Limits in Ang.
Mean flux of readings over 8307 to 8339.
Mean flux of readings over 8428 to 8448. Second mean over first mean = 0.962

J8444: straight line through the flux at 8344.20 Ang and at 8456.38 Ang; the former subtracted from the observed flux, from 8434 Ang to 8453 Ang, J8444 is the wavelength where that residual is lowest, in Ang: 8434.99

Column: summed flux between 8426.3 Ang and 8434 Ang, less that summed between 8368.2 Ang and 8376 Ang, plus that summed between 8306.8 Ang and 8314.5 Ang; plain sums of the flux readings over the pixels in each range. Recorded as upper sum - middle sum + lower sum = 98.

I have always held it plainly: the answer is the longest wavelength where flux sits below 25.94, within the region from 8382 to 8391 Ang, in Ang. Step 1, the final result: 8390.44 Ang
